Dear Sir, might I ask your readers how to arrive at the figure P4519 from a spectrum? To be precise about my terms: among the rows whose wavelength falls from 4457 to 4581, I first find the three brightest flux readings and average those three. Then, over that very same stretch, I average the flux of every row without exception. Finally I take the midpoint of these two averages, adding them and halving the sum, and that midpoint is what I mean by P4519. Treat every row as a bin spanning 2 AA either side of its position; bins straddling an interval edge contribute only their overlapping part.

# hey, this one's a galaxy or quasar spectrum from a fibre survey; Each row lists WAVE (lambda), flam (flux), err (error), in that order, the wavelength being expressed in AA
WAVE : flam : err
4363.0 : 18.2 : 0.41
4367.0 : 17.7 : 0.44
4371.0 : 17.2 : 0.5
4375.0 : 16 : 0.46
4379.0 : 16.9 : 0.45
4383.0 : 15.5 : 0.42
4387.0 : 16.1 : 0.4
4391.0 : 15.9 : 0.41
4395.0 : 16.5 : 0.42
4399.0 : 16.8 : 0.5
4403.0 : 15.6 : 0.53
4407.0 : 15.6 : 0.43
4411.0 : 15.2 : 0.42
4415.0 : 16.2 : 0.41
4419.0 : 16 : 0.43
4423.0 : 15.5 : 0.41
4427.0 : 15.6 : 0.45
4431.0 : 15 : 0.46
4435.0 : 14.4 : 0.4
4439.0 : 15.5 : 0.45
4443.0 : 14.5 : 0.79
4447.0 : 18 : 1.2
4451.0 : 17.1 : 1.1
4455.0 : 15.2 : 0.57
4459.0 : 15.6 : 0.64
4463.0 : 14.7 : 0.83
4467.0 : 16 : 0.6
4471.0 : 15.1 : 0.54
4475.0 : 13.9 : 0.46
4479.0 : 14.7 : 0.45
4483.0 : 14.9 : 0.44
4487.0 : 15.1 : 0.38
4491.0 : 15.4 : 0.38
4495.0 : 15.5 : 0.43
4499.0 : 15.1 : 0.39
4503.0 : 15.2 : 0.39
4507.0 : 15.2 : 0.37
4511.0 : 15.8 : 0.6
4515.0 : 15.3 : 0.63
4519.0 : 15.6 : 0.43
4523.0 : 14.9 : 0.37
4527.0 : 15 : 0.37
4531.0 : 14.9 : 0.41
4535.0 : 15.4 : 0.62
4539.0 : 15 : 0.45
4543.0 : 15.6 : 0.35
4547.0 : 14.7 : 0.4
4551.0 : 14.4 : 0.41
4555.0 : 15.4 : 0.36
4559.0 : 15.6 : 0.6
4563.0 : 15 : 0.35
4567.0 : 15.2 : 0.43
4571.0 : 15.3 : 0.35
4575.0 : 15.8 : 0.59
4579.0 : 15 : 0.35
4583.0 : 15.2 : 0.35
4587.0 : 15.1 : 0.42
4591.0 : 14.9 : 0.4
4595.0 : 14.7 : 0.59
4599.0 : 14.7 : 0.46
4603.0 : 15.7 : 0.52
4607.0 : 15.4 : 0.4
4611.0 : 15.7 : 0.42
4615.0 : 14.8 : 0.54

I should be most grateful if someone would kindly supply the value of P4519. 15.5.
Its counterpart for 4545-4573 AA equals 15.3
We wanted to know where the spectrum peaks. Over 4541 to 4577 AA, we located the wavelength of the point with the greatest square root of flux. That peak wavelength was 4575.0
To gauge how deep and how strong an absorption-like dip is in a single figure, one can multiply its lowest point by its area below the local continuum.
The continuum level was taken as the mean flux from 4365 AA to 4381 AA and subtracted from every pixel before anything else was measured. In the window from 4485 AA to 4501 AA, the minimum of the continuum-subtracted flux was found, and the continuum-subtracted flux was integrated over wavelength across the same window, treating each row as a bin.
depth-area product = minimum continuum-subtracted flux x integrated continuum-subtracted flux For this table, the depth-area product 49.6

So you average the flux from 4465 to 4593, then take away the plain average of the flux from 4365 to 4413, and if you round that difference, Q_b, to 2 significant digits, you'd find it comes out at -1.1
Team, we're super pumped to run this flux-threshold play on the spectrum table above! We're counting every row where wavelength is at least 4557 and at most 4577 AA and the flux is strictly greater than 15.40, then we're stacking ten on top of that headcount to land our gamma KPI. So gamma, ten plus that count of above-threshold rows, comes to 12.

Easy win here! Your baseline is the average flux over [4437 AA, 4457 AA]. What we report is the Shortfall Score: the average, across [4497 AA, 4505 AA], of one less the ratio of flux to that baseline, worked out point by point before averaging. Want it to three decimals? 0.057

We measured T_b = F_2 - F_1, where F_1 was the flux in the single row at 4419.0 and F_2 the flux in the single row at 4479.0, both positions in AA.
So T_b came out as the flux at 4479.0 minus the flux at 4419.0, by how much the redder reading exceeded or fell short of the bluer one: -1.3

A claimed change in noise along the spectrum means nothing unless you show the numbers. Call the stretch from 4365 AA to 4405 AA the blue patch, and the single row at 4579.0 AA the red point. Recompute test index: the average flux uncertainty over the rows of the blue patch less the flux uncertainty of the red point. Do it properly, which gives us 0.10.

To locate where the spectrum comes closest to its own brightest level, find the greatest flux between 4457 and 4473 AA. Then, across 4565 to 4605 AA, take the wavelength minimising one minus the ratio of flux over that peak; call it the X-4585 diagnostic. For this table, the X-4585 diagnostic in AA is 4575.0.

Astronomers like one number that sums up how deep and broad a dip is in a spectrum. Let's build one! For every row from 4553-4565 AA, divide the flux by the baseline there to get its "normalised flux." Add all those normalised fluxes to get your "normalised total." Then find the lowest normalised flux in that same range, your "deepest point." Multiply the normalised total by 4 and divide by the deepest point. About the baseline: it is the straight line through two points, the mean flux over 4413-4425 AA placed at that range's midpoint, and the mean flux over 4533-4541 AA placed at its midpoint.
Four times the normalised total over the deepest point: 12.2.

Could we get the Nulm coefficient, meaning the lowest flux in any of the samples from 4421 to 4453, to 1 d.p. 14.4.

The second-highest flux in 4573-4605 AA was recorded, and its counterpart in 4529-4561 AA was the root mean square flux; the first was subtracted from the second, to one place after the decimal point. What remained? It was -0.6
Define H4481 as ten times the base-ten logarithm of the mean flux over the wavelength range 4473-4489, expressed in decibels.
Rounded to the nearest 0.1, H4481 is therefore 11.7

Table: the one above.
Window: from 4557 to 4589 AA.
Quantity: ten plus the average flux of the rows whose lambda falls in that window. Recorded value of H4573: 25.3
